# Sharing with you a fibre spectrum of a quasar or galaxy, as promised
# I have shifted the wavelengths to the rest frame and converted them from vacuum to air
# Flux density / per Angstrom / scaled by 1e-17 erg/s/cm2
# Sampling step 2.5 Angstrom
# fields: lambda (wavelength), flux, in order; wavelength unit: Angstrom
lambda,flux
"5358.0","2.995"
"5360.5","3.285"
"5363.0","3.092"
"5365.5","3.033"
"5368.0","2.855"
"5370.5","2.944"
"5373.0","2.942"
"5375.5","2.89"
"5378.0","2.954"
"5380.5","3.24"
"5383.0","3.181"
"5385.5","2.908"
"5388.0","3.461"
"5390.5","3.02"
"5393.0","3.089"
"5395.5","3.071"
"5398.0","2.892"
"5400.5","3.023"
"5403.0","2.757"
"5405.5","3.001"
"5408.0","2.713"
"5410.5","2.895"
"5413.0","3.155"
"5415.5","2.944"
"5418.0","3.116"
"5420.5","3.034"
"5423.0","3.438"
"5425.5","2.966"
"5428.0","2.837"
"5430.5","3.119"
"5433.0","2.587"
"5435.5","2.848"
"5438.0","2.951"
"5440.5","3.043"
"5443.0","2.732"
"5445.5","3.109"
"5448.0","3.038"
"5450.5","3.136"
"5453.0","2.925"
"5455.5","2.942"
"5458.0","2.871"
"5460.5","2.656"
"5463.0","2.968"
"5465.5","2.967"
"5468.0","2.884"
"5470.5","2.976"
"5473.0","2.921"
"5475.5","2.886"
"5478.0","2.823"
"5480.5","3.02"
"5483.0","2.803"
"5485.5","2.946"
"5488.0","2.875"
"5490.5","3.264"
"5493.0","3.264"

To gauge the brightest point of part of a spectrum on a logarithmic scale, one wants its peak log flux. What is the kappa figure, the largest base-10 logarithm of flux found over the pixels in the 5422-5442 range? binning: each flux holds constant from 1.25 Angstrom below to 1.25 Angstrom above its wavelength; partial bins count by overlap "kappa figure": 0.536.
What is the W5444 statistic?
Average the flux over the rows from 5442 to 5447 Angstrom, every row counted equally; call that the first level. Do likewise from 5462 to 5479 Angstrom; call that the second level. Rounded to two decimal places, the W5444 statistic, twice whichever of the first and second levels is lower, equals 5.84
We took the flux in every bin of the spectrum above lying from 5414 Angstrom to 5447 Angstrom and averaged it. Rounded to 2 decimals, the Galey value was 2.98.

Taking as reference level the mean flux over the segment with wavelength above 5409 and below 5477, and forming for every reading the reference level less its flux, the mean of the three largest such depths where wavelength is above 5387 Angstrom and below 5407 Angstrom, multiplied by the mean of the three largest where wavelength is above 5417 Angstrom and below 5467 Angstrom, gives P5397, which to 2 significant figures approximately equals 0.023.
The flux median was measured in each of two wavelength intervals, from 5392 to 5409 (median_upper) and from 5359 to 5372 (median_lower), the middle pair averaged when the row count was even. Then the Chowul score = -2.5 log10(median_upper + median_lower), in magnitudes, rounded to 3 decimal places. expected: -1.952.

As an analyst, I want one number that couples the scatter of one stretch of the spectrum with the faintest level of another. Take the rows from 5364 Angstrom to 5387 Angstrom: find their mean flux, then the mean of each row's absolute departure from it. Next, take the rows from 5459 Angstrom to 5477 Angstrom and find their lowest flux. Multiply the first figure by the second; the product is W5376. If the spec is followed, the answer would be 0.28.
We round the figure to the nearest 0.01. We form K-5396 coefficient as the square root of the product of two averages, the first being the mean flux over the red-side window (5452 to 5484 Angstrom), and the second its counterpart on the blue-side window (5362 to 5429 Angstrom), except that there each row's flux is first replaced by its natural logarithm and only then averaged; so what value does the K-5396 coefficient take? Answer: 1.79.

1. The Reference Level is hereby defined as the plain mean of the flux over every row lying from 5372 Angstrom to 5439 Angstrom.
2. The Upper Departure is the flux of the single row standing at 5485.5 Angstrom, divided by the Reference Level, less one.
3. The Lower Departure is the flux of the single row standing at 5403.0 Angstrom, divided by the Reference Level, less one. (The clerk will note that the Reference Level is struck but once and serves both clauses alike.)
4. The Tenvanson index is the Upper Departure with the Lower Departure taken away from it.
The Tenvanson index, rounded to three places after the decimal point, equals 0.063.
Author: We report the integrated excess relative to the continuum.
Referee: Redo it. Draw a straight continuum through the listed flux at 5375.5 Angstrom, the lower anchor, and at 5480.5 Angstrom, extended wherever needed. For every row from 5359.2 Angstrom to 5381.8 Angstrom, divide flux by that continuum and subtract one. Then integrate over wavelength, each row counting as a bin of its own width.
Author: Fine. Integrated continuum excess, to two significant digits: 1.1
